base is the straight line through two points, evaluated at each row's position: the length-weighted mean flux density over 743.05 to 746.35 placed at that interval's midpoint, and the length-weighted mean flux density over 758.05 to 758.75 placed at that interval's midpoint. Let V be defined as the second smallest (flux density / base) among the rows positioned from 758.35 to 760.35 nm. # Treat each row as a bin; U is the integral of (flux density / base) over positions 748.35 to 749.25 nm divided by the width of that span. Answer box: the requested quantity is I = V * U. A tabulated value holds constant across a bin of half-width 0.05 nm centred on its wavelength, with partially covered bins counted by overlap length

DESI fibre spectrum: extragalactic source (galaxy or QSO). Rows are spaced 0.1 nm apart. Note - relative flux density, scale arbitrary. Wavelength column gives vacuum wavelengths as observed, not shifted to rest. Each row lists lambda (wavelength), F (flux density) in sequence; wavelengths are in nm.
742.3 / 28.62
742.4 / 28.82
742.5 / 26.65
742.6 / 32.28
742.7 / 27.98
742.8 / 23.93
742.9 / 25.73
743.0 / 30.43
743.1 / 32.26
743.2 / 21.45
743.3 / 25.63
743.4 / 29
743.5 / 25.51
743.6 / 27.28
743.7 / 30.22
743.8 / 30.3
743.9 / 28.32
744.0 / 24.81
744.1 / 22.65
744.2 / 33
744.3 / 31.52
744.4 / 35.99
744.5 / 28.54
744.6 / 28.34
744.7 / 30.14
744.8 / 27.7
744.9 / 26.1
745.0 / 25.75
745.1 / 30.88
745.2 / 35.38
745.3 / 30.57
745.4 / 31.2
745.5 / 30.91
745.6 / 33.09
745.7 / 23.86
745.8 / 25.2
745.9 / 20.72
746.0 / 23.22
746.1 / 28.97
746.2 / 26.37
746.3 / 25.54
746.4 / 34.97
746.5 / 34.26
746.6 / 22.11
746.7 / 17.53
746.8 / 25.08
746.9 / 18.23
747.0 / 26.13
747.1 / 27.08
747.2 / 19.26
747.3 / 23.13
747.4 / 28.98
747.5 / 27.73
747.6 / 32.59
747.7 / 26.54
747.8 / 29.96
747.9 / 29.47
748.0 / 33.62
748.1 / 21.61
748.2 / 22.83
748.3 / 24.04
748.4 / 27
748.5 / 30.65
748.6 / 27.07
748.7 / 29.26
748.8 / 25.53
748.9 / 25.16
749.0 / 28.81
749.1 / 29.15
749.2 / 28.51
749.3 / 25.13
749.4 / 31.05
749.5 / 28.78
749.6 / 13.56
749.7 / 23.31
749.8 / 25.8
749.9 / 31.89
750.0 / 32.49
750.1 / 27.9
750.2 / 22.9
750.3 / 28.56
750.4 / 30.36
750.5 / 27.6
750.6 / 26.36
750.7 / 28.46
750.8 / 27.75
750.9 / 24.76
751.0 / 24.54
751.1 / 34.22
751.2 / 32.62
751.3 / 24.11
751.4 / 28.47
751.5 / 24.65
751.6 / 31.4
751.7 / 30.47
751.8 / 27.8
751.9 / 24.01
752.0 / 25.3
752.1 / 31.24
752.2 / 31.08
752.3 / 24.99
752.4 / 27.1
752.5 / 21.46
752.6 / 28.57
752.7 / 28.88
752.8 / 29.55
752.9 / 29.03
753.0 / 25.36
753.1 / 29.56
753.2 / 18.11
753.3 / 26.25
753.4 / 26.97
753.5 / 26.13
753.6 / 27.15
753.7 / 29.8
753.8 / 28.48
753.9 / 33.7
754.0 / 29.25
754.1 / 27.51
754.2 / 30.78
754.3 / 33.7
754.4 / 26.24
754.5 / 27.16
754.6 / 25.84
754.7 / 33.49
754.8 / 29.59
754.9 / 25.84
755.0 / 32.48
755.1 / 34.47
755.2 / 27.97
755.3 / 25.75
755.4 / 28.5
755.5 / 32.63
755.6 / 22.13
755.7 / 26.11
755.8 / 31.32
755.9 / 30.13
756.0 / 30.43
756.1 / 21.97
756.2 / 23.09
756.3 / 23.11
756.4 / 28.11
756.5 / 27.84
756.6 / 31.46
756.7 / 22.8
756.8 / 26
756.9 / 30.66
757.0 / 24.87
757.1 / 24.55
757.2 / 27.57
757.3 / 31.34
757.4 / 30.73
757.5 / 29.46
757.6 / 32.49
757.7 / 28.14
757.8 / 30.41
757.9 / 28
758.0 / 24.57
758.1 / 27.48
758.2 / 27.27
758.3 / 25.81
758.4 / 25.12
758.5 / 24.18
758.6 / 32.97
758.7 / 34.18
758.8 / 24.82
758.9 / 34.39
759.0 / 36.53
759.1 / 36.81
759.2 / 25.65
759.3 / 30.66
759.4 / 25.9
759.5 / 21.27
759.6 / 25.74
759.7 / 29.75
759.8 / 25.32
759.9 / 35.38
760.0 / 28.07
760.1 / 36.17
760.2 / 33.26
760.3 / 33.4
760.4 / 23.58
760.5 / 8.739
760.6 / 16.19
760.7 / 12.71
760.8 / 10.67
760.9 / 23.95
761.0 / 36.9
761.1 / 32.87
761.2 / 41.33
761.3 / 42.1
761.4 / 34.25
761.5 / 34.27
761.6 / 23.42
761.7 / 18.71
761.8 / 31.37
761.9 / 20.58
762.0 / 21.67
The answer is 0.85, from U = 0.99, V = 0.859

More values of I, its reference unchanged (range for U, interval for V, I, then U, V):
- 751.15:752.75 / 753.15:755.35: 0.90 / 0.98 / 0.915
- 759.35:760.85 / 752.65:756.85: 0.68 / 0.87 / 0.780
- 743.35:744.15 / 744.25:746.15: 0.80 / 0.97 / 0.824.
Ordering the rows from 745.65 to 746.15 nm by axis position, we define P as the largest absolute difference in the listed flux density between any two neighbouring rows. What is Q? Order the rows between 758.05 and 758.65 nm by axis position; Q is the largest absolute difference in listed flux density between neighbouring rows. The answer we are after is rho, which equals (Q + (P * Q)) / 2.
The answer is 29.7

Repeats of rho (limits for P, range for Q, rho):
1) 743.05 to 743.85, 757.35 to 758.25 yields 25.7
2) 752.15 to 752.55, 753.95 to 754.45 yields 26.4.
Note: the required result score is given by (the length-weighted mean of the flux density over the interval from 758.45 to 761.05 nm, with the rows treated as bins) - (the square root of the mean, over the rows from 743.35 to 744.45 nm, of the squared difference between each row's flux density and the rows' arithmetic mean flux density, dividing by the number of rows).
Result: 23.5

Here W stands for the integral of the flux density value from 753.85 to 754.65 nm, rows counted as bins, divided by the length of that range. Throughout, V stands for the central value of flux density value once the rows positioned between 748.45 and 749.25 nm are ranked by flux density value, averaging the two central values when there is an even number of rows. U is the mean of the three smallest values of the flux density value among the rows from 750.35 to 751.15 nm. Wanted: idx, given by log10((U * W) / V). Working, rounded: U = 25.2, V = 28.7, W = 29.3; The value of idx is 1.41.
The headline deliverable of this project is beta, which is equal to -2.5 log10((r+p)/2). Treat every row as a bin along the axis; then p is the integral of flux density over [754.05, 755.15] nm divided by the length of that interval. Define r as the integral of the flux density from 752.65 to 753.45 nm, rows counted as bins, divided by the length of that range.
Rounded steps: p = 29.7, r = 26.7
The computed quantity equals -3.63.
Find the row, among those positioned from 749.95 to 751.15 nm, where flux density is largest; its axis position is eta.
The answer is 751.1 nm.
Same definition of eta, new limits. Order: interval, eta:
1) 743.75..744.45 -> 744.4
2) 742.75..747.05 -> 744.4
